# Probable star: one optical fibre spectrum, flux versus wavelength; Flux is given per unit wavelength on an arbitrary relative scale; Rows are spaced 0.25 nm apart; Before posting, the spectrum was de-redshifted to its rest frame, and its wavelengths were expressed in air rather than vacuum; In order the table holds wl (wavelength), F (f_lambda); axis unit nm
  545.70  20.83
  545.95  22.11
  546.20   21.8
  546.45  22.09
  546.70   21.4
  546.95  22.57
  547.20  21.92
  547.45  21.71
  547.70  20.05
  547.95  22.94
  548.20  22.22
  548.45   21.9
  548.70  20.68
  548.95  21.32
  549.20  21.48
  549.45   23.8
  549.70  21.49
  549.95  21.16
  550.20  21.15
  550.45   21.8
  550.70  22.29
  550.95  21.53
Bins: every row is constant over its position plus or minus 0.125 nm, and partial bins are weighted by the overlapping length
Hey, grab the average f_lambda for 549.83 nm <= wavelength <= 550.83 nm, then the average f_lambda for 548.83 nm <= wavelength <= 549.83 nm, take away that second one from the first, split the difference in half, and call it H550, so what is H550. -0.21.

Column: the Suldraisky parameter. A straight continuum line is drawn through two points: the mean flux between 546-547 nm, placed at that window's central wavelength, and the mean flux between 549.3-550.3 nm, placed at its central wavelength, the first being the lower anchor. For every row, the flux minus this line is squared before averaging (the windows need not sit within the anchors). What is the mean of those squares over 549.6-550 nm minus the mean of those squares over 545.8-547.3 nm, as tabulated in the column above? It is 0.2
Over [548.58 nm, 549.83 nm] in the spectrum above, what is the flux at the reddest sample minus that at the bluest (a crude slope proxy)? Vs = 0.81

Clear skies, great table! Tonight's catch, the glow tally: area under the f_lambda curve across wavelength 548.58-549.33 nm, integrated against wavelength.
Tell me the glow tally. 15.9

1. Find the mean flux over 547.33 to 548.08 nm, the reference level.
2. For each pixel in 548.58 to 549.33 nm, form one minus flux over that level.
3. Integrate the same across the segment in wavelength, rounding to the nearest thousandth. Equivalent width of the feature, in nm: 0.014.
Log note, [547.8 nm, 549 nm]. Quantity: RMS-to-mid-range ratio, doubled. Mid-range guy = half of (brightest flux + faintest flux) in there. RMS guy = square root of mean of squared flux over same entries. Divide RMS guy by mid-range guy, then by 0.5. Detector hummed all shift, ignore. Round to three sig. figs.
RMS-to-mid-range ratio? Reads 2.00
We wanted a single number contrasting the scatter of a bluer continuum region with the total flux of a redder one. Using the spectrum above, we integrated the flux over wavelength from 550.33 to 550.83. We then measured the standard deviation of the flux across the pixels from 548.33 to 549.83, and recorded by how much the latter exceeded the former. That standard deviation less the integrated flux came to -10.0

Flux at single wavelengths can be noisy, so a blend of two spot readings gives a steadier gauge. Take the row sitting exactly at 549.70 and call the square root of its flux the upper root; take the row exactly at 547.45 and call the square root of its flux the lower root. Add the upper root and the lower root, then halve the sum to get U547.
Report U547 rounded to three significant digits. 4.65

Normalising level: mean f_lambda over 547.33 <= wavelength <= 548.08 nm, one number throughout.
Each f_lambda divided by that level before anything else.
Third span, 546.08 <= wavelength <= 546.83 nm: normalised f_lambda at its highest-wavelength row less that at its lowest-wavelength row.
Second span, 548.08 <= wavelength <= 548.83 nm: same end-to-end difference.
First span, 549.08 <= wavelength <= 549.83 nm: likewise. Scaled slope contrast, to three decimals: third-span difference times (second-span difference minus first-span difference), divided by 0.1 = 0.013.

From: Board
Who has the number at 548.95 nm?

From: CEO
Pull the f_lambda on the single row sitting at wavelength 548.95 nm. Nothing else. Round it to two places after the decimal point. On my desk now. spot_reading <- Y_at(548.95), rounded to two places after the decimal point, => 21.32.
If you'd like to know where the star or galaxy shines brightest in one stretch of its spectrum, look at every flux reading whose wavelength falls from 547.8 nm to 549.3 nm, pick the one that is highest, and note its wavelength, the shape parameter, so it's 547.95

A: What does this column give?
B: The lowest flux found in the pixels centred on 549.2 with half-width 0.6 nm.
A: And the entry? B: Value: 20.68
